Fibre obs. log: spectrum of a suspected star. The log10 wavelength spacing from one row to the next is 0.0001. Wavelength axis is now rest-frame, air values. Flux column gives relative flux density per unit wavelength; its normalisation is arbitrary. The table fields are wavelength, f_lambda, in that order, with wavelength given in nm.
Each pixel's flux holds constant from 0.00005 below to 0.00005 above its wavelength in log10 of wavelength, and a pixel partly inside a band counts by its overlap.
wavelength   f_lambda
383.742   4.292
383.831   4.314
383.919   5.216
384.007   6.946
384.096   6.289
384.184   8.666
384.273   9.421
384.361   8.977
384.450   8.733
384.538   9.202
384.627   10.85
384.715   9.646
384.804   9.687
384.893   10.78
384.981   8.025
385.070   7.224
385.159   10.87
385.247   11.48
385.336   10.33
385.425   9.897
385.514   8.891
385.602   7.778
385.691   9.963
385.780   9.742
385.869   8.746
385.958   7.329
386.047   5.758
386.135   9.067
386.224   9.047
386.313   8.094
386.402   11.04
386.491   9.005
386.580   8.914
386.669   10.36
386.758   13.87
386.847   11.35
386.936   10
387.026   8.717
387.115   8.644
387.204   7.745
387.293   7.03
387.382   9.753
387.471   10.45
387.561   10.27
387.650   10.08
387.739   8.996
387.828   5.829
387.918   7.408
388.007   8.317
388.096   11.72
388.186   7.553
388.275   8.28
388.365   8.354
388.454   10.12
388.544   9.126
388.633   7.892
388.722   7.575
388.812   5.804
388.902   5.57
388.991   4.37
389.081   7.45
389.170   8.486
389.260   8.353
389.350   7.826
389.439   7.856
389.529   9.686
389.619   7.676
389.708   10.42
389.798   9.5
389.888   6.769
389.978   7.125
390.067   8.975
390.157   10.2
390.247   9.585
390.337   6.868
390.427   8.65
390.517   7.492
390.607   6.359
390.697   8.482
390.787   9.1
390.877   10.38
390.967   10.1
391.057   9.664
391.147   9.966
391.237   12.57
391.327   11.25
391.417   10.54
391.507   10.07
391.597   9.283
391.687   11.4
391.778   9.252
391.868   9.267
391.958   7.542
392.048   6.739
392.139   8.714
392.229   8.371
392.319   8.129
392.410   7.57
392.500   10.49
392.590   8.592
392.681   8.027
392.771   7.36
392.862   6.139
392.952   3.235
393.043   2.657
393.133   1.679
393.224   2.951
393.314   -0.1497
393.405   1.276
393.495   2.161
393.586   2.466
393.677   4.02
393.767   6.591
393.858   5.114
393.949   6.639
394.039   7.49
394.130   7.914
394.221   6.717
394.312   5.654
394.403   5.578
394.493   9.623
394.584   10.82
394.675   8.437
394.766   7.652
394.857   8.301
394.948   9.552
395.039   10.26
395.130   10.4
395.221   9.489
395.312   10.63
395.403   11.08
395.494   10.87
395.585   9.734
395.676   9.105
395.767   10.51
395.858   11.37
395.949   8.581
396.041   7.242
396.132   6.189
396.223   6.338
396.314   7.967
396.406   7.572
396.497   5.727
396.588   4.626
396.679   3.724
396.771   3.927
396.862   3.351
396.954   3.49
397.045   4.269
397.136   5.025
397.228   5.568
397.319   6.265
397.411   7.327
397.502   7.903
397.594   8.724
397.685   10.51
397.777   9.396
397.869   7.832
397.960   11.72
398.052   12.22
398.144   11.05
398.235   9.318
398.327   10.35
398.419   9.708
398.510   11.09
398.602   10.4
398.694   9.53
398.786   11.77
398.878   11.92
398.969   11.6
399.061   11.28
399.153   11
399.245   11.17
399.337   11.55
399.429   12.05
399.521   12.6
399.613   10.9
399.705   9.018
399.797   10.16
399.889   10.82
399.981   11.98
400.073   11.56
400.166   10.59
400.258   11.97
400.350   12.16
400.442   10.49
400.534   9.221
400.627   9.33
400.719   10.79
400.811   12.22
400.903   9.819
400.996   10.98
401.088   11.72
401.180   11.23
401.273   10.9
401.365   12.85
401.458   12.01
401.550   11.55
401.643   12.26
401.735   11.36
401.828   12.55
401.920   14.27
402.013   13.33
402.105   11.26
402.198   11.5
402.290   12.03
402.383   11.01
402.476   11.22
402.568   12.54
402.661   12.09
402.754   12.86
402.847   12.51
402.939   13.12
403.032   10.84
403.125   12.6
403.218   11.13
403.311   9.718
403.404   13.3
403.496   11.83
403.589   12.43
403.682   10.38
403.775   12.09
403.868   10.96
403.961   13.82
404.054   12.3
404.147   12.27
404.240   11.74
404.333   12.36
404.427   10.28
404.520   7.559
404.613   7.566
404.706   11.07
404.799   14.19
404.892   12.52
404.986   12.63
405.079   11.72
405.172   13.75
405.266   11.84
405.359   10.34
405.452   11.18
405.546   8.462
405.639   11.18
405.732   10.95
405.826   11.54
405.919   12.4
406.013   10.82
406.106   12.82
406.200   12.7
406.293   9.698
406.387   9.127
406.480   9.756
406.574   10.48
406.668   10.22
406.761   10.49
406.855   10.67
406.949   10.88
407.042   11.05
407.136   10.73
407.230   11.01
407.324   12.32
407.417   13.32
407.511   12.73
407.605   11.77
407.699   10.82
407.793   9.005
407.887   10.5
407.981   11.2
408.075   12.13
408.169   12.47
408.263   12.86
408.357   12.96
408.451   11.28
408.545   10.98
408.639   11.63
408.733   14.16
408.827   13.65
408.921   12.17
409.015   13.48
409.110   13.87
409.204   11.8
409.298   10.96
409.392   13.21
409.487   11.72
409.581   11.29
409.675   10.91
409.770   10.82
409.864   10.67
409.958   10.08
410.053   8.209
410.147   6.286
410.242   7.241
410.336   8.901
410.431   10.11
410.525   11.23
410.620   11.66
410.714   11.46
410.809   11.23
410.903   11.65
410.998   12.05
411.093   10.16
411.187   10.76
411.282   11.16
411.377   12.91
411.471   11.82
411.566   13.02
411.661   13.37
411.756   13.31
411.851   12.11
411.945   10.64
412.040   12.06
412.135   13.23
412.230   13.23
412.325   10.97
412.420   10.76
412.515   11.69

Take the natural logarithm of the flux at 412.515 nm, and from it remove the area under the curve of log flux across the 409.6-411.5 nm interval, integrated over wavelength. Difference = -2.0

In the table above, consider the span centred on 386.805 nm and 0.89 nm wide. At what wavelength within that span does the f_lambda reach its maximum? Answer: 386.758 nm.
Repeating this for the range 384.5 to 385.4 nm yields 385.247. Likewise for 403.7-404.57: 403.961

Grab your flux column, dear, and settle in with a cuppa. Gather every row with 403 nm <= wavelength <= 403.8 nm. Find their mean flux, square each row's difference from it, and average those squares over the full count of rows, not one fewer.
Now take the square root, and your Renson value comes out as 1.09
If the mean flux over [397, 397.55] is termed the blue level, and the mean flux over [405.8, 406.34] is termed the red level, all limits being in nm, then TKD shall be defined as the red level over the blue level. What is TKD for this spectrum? 1.92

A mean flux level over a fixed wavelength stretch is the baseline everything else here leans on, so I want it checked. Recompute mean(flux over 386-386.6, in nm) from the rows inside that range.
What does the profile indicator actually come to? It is 8.7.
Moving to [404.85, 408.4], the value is 11.3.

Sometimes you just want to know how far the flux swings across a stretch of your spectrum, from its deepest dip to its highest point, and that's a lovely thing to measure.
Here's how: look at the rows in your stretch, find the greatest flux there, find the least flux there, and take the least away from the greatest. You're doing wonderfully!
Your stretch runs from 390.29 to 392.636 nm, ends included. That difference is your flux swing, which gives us 6.2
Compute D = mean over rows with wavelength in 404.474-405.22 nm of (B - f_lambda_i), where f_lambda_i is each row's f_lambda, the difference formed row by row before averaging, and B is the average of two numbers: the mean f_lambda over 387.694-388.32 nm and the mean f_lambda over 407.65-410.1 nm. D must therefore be -1.4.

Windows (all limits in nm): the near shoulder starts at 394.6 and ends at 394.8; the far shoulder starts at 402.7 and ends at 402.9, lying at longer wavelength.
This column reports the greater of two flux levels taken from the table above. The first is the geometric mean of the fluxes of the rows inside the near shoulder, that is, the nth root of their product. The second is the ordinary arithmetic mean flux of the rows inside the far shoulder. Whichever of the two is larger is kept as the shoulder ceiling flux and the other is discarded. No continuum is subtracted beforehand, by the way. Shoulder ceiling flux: 12.7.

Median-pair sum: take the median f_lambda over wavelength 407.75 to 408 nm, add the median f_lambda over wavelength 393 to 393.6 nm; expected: 13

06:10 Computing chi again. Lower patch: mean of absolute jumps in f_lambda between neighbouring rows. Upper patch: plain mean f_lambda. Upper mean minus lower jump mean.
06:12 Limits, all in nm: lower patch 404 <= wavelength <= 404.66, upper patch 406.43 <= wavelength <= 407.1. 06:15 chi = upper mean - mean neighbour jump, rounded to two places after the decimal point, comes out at 9.51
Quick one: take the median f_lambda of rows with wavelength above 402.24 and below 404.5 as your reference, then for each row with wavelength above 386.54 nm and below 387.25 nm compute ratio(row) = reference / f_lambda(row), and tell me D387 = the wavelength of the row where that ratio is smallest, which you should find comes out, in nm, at 386.758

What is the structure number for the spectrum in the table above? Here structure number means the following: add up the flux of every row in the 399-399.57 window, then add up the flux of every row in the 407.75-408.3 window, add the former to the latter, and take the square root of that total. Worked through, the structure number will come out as 11.7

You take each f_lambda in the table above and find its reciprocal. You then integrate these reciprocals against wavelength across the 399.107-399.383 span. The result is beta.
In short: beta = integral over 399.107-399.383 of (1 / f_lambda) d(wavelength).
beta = 0.025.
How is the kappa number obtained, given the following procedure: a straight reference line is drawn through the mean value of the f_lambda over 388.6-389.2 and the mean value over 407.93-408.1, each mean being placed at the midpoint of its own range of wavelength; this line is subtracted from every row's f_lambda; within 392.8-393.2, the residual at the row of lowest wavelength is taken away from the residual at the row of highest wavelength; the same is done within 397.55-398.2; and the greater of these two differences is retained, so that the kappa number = 2.2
